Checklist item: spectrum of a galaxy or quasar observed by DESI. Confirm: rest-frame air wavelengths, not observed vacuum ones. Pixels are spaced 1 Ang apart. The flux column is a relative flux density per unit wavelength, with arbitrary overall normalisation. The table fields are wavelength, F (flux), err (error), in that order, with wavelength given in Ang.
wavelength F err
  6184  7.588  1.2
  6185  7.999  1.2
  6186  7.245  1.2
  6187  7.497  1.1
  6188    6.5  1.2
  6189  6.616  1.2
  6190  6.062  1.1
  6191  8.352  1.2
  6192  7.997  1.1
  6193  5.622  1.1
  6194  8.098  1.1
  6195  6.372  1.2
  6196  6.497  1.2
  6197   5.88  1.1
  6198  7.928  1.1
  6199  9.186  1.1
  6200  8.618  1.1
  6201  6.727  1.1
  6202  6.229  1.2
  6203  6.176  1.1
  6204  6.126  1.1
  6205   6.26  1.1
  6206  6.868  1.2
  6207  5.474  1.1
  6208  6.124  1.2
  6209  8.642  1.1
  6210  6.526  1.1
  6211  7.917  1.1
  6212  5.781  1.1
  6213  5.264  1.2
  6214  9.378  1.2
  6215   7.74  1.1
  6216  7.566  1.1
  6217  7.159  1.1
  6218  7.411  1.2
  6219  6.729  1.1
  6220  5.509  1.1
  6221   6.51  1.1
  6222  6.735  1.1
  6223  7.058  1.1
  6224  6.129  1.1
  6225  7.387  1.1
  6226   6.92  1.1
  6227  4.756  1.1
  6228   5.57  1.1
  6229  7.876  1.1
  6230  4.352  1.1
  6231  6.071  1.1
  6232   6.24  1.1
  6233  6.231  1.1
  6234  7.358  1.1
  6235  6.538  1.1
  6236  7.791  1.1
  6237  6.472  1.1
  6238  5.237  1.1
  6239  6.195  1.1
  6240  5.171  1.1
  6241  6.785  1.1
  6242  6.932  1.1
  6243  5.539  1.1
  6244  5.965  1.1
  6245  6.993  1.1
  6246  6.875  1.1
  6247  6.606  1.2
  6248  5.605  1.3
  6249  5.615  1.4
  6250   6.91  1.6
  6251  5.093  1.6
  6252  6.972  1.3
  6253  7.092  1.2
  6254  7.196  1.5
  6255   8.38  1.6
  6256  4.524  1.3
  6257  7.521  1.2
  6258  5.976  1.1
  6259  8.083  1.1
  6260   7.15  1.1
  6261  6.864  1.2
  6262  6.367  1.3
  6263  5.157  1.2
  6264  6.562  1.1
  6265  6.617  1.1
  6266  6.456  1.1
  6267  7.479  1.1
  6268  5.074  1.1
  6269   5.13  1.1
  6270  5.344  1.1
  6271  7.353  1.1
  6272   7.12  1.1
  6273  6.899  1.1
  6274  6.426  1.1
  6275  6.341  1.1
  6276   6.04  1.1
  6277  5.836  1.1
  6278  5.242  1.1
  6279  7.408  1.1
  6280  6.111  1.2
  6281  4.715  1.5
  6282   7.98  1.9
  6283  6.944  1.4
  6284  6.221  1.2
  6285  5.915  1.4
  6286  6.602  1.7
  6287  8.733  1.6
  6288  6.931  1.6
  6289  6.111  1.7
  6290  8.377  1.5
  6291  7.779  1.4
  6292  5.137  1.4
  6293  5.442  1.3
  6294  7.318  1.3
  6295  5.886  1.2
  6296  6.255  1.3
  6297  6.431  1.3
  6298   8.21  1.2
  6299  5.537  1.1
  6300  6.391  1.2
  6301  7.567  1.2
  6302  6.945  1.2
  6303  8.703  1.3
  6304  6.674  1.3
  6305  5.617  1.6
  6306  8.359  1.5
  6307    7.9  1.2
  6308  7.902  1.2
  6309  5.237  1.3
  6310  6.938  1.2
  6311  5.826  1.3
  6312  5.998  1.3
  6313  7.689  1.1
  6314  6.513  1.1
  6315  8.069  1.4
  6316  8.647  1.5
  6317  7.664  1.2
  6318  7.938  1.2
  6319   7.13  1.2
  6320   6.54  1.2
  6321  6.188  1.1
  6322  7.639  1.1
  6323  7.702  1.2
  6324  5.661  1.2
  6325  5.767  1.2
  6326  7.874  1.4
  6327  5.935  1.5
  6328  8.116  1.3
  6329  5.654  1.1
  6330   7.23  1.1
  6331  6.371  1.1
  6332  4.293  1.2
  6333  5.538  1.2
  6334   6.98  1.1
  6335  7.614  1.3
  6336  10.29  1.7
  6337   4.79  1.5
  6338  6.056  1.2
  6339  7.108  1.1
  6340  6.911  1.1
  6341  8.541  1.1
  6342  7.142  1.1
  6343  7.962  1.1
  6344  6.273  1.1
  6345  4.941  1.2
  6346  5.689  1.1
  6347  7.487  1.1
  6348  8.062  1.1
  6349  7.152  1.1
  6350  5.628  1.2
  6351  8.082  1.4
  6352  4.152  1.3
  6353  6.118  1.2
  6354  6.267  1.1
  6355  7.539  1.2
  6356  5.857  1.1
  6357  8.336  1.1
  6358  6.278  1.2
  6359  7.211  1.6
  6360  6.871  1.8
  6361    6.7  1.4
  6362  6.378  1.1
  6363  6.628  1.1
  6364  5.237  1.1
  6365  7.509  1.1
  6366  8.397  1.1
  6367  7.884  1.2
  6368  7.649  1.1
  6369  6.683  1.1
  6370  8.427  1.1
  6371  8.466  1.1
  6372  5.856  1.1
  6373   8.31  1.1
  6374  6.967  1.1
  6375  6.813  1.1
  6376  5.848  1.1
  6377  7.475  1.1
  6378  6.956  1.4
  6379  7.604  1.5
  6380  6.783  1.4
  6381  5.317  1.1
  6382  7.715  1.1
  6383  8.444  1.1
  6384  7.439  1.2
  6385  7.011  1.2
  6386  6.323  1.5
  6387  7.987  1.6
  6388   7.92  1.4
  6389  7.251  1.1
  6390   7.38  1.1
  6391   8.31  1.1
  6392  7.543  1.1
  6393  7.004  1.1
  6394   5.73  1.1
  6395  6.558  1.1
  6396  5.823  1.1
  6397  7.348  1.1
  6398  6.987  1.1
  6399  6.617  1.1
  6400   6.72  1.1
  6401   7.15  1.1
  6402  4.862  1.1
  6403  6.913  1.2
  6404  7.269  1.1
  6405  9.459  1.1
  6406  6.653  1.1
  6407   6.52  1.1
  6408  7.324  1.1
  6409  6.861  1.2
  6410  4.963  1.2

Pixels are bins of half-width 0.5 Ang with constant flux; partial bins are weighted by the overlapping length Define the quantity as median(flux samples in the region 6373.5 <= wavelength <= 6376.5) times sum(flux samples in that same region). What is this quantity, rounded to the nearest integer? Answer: 134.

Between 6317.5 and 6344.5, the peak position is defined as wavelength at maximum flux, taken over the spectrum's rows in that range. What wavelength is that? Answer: 6336 Ang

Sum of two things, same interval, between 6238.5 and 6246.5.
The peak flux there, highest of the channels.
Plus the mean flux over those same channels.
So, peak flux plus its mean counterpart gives 13.3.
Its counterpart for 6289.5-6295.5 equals 15.0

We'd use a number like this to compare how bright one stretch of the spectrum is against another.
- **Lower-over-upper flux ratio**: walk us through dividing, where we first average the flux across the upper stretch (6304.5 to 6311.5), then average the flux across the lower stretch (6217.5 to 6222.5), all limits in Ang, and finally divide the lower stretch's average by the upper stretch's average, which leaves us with 0.96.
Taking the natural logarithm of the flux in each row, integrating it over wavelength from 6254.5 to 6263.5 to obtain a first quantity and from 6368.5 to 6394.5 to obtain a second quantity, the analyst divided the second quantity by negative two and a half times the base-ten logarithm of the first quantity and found -16.7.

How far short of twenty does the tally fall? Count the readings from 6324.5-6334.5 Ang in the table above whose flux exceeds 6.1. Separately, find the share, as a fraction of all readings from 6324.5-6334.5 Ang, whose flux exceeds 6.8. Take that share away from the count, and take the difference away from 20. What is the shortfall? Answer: 15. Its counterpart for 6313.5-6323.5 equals 11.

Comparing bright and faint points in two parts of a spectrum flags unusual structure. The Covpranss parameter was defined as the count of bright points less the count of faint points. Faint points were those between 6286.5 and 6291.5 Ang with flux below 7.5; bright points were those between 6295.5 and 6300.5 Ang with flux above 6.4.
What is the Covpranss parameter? 0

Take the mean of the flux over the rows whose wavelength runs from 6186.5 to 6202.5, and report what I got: 7.14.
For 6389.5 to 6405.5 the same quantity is 6.98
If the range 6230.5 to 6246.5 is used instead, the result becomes 6.40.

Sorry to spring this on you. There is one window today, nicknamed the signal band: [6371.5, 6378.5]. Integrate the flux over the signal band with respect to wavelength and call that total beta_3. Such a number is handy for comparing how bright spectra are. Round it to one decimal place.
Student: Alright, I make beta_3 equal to 48.2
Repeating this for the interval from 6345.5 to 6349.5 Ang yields 28.4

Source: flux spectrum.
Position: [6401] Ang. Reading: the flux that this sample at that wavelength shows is 7.15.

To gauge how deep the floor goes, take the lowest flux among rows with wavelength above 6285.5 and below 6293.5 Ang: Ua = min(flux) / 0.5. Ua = 10.3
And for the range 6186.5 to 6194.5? 11.2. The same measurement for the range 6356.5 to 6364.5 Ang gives 10.5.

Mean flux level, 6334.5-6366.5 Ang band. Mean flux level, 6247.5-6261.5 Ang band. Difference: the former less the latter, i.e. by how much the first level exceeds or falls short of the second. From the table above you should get 0.2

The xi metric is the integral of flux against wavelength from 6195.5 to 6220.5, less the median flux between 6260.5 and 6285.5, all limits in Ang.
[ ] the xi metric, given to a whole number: 167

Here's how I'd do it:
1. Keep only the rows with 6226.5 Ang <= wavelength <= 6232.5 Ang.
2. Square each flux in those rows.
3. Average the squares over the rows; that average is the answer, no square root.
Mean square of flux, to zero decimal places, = 35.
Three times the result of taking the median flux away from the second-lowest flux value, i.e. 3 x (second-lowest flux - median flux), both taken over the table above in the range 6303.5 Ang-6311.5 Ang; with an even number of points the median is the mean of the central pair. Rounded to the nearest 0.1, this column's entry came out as -3.6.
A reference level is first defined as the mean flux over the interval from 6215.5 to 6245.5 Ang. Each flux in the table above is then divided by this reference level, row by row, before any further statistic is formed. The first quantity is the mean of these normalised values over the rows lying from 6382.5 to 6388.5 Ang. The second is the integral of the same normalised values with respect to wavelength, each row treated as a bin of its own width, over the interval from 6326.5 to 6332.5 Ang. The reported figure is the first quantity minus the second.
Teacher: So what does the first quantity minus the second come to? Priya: -4.7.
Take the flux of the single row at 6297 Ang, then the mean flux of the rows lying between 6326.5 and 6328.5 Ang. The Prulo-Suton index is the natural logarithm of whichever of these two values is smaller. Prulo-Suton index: 1.86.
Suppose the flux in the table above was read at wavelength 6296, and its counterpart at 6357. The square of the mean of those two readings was 53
